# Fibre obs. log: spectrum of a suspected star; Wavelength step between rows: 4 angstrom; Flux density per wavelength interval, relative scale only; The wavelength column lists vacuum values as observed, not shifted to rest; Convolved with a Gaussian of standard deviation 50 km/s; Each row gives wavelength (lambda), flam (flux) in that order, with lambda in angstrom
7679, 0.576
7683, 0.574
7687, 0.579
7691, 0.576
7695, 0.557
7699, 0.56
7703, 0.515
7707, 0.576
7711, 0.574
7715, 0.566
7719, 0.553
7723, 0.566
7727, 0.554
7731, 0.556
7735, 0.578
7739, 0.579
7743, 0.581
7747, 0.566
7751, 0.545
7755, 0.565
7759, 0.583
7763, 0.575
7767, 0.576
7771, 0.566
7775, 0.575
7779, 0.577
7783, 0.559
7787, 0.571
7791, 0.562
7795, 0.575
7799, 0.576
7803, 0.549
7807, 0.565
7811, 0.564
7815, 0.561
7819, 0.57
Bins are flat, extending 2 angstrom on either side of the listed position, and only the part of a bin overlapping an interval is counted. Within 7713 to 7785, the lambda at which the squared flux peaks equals 7759 angstrom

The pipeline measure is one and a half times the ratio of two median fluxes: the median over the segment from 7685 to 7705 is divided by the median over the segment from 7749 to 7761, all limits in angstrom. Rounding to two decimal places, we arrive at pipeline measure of 1.49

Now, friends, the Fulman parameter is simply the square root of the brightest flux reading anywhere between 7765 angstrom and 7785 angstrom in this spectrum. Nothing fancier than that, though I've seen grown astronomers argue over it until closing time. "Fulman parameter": 0.7596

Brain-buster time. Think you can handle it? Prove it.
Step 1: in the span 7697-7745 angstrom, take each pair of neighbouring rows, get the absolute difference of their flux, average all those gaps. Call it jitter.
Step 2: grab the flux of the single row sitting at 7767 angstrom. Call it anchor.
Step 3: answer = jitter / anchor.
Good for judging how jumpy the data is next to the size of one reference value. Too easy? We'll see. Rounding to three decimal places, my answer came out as 0.029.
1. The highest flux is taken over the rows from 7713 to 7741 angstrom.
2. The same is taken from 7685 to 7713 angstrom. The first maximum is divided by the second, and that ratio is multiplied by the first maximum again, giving 0.579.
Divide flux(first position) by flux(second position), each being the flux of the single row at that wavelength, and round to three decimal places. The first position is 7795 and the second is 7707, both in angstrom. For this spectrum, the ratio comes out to 0.998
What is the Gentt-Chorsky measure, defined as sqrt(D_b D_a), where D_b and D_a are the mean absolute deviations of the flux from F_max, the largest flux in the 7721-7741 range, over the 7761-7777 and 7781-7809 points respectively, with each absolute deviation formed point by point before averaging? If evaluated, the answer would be 0.0091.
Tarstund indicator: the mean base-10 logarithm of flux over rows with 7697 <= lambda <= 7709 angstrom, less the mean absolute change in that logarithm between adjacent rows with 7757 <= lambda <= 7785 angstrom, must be -0.266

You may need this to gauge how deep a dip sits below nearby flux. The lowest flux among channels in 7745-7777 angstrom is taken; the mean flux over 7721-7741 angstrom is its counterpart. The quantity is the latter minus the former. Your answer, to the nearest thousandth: 0.022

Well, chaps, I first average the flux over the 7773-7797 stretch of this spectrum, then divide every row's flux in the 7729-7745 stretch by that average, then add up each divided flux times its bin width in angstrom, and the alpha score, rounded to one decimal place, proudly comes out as 16.1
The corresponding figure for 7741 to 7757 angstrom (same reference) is 15.8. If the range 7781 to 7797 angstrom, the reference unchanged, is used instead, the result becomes 15.9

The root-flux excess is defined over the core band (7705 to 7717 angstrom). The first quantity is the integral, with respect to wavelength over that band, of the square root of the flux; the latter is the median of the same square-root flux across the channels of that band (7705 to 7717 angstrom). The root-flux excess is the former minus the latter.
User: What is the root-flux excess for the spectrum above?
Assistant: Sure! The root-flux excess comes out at 8.32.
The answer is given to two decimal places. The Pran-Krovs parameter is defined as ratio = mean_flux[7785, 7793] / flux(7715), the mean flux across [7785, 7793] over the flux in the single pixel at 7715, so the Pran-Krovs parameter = 1.00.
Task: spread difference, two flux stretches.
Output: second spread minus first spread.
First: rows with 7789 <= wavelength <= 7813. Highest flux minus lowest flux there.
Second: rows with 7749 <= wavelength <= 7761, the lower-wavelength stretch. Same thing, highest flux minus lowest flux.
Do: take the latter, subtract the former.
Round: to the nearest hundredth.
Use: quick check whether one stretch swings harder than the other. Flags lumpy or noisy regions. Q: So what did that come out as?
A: 0.01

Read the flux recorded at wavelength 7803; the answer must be 0.549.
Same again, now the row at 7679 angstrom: 0.576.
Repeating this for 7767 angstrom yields 0.576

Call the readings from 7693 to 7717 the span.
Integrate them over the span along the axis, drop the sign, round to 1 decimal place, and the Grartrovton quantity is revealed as 13.4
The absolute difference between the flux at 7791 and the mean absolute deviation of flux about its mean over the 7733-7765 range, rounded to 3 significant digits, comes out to 0.552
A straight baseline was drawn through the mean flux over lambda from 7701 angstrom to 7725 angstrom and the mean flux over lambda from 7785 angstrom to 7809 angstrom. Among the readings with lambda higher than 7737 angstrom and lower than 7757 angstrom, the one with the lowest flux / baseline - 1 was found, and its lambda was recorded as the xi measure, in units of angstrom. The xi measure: 7751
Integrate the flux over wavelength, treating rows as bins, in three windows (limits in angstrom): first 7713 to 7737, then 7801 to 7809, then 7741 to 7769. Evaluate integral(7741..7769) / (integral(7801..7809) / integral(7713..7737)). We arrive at 48.3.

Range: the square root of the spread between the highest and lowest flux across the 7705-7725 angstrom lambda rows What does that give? 0.15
